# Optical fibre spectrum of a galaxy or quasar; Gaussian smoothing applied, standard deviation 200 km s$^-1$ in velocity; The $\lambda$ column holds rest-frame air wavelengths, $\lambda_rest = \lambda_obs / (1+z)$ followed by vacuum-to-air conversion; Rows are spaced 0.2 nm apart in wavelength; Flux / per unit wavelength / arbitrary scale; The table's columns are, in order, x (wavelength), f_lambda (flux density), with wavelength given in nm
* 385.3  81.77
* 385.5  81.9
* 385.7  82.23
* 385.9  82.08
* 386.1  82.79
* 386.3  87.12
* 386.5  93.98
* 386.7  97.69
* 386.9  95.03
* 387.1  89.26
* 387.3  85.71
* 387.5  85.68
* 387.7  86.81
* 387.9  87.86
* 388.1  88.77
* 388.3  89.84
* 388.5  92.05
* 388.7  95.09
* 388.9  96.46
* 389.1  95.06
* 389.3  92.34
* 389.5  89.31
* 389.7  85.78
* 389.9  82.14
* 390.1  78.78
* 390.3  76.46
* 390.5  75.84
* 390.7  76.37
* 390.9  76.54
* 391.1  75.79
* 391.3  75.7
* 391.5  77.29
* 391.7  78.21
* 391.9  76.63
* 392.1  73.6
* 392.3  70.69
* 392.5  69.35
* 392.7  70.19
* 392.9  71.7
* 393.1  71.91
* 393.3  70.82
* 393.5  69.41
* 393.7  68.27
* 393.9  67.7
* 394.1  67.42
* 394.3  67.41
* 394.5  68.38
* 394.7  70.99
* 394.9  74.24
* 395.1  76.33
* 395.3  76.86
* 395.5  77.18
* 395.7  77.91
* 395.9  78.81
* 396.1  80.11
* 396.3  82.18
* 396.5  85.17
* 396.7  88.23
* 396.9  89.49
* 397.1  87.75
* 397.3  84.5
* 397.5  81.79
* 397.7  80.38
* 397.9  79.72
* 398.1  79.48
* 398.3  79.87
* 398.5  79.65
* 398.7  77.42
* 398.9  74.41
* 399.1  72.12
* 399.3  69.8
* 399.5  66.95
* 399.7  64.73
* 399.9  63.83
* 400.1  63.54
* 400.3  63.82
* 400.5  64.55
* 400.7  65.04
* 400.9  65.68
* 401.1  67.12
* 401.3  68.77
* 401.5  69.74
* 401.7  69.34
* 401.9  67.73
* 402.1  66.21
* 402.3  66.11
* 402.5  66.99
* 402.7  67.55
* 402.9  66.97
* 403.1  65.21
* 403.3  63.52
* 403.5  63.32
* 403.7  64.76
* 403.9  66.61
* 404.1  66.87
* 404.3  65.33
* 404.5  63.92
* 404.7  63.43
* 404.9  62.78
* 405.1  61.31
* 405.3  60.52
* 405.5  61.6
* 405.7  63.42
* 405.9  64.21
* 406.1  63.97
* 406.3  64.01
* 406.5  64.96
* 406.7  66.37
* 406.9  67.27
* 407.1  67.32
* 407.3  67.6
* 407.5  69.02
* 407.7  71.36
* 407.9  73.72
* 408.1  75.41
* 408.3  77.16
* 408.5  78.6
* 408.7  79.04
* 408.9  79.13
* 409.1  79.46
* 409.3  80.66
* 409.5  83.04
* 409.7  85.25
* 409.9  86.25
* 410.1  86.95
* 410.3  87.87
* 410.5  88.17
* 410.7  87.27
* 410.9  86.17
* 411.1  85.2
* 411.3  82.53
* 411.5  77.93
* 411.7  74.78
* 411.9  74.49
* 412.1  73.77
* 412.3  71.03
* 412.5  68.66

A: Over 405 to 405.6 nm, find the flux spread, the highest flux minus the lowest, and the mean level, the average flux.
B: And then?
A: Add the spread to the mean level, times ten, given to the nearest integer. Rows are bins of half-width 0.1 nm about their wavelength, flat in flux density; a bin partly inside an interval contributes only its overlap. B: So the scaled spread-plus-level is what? 622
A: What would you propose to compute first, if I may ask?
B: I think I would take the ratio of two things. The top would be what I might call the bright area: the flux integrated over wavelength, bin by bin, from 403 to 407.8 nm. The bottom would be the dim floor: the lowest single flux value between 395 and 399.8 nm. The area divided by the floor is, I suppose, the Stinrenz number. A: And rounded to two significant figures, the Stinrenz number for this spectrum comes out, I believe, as 4.8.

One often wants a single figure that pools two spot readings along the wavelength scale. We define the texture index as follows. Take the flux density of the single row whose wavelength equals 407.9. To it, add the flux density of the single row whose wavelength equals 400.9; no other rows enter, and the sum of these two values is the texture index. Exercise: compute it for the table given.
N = 139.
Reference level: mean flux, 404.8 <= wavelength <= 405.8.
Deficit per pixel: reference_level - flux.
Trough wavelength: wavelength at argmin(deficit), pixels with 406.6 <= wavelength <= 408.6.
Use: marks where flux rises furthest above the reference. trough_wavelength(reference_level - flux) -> 408.5 nm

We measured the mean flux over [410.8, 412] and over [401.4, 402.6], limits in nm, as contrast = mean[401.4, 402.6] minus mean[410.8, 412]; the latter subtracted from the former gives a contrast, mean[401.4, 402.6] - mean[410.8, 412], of -12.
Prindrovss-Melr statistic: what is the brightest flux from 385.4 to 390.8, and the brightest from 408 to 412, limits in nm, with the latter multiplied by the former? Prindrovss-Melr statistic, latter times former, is 8613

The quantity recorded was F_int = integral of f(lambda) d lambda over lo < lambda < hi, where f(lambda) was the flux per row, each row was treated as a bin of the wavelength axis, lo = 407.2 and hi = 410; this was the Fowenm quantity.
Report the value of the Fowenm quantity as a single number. 217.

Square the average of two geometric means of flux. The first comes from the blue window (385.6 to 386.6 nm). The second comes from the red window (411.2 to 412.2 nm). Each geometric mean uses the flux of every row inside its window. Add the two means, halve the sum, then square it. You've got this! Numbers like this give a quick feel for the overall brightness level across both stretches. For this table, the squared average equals 6574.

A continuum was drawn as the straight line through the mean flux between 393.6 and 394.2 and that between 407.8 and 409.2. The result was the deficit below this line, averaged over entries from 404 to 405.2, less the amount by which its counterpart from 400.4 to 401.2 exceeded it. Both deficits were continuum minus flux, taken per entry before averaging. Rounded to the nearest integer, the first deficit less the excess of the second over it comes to 15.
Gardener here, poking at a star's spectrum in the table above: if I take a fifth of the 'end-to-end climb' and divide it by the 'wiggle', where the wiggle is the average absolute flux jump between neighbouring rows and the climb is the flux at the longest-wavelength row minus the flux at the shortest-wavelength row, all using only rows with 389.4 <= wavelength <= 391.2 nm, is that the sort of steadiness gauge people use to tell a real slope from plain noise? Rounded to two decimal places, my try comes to -1.45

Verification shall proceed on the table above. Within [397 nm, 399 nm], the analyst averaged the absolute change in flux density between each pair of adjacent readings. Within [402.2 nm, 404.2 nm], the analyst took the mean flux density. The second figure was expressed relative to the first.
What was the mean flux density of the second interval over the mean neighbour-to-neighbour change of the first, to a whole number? 42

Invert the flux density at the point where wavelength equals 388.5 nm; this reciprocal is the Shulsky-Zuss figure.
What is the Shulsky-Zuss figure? 0.0109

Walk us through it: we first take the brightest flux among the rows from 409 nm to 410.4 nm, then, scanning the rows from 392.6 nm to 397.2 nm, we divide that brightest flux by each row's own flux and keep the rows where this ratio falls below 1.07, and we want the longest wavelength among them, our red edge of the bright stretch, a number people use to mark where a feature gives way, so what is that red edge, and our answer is 397.1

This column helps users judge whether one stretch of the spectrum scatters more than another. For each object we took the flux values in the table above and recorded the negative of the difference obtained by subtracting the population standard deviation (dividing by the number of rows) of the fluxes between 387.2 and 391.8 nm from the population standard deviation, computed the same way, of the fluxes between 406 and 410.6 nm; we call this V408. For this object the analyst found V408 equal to -1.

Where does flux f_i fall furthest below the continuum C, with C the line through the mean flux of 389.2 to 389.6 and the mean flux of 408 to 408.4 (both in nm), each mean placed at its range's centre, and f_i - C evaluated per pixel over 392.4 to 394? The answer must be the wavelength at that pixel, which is 393.9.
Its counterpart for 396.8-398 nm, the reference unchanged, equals 397.9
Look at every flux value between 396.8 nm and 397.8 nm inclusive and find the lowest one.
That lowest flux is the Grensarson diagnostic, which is 80.38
